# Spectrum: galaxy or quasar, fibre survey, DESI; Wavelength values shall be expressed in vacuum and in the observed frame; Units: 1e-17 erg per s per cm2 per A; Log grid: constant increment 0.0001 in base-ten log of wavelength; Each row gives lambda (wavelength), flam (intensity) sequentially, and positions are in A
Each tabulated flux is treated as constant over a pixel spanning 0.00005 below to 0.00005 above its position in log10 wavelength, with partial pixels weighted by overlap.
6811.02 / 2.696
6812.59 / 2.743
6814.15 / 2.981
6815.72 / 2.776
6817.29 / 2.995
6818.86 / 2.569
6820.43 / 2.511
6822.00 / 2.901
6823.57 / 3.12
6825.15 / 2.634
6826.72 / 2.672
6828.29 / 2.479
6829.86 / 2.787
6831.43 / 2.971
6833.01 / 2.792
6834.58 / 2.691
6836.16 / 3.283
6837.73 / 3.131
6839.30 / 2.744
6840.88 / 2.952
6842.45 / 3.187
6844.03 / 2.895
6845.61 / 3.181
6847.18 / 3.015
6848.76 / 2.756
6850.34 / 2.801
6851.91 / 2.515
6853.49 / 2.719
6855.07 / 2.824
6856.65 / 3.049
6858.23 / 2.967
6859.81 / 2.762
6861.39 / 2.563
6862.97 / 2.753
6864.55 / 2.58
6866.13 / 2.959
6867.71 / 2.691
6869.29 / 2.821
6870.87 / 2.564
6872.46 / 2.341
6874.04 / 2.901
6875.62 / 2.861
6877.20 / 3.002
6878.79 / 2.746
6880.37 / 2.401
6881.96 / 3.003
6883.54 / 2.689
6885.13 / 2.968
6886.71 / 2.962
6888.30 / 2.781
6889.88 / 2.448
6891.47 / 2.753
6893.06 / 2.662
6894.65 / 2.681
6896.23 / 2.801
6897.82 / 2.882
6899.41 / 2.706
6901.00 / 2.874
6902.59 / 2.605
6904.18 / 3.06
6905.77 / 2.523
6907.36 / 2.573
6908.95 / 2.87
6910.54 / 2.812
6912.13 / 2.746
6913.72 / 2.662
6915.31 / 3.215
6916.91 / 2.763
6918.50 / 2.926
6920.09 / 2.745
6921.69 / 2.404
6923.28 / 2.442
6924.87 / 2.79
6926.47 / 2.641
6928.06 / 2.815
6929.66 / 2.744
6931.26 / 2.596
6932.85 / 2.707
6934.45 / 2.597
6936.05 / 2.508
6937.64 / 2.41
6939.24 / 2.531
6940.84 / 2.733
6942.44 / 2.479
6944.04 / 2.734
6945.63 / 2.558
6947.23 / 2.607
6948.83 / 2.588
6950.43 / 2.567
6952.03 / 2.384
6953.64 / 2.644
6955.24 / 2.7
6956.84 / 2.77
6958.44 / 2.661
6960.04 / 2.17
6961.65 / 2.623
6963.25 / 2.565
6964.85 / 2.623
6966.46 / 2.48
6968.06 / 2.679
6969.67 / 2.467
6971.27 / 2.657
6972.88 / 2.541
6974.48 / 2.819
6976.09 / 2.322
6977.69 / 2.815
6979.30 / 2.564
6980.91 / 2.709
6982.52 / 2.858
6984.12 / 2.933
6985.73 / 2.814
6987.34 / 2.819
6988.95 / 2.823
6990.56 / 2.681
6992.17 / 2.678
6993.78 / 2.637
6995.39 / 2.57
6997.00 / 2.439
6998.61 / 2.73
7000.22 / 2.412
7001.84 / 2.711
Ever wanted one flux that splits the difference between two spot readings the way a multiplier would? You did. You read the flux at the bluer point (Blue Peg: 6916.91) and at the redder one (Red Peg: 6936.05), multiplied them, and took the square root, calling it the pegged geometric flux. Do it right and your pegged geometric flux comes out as 2.63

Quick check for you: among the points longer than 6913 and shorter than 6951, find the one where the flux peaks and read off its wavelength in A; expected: 6915.31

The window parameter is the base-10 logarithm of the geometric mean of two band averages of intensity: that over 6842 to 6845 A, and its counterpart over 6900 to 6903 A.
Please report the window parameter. 0.460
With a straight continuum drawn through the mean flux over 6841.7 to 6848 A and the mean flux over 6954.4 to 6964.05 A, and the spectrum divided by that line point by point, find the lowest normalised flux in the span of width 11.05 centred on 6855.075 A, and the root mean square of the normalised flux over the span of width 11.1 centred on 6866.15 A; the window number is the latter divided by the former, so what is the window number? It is 1.10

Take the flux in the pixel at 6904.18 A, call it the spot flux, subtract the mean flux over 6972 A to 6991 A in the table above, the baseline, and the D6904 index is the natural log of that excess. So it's -1.1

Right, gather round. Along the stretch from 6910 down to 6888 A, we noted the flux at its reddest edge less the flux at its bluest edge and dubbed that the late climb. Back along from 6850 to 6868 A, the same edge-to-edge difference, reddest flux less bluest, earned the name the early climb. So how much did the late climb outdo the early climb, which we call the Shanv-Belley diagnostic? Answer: 0.20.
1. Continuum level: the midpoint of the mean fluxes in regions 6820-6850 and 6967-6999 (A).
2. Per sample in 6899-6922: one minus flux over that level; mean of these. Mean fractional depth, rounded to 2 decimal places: 0.00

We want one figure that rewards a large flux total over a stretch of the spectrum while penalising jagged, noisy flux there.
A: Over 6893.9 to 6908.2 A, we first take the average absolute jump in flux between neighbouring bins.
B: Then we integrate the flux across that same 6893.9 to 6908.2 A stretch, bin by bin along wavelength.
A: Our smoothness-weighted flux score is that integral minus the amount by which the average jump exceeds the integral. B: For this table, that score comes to 78.3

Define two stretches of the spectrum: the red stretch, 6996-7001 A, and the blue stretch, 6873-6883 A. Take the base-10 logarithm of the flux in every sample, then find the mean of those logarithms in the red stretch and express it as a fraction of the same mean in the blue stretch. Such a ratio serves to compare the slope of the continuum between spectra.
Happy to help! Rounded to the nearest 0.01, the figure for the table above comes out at 0.90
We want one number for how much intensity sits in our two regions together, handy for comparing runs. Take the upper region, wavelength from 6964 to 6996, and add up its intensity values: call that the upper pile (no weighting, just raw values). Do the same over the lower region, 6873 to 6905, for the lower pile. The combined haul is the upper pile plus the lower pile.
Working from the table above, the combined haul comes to 109.3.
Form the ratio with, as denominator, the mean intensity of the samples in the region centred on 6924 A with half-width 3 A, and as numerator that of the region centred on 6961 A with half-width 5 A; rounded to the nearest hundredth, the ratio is 1.00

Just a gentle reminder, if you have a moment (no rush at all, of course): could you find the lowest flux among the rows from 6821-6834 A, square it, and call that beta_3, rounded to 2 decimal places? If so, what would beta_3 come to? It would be 6.15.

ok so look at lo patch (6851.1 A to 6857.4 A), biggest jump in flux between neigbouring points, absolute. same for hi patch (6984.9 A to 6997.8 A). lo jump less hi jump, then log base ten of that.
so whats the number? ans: -1.1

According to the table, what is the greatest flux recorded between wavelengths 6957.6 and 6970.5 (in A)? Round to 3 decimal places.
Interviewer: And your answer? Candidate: 2.679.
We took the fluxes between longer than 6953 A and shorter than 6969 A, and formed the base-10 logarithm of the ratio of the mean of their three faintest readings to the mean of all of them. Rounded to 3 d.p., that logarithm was -0.032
